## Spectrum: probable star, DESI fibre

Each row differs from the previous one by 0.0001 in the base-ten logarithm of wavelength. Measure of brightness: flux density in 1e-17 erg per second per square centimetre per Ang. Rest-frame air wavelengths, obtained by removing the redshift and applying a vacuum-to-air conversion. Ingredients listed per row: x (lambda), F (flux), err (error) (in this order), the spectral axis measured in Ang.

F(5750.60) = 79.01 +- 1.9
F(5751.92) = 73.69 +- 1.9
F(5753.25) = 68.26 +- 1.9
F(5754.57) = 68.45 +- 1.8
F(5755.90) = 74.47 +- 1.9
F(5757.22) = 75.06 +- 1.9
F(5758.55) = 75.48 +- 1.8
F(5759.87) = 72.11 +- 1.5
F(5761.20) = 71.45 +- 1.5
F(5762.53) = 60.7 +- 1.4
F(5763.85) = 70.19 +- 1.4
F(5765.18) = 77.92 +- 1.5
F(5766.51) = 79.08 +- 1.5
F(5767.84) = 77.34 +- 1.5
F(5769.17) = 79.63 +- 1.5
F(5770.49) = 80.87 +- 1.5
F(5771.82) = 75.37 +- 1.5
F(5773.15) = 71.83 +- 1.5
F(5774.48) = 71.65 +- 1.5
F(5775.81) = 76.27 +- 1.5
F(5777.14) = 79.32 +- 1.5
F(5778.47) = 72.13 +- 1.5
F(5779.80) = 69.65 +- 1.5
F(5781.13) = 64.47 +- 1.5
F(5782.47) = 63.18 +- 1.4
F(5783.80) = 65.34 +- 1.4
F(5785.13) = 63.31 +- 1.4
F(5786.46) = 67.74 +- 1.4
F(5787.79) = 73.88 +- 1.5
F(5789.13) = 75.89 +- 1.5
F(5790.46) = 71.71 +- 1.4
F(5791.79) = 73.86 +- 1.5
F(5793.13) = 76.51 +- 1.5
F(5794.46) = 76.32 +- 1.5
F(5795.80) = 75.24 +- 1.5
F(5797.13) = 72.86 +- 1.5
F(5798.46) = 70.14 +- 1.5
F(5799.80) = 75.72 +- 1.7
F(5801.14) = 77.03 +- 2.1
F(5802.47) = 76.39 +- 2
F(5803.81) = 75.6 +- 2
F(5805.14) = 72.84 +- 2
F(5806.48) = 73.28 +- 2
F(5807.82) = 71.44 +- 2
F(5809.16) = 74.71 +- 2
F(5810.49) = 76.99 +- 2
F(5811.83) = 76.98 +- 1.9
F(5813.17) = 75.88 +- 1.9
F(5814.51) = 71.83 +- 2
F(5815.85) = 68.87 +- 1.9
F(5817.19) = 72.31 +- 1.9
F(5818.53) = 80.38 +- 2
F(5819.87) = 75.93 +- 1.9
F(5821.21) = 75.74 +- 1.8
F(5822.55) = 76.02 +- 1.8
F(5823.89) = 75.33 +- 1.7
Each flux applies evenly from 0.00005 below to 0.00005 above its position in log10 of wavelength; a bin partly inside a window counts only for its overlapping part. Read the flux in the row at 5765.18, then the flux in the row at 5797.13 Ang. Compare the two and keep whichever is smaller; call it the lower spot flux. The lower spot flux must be 72.9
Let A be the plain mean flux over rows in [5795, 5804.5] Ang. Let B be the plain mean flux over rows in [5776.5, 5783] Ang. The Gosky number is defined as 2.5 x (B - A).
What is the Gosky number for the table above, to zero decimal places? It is -12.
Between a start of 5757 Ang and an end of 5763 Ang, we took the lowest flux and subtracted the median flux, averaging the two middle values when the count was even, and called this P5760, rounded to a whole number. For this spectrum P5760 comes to -11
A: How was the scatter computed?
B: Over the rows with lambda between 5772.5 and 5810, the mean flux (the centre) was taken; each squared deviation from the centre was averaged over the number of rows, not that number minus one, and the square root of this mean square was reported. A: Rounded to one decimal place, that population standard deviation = 4.2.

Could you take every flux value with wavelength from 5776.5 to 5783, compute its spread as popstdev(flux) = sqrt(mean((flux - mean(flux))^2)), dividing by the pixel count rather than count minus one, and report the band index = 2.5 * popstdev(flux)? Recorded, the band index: 15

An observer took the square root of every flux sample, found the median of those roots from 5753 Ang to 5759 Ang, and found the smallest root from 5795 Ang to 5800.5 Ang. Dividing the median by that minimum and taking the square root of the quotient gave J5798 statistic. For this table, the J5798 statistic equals 1.02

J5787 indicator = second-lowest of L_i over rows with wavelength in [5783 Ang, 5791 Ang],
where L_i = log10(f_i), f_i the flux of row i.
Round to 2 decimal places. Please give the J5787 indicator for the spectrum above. 1.82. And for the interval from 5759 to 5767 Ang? 1.85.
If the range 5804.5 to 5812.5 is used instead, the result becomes 1.86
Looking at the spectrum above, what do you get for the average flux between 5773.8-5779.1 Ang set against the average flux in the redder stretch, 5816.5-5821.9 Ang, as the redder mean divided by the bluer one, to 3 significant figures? 1.02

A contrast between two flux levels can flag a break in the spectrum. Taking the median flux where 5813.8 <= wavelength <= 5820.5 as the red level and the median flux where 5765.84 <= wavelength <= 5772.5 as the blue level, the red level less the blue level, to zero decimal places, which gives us -7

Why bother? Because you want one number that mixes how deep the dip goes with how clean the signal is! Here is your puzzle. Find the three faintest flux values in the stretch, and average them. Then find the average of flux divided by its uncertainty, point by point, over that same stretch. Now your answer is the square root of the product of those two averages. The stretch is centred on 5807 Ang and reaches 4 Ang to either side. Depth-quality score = 51.9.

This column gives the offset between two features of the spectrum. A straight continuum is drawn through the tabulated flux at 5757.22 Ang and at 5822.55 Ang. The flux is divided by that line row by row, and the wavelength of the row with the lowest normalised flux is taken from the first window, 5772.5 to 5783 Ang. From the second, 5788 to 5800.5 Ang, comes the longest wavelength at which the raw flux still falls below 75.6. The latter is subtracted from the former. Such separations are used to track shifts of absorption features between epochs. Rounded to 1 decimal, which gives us -16.0 Ang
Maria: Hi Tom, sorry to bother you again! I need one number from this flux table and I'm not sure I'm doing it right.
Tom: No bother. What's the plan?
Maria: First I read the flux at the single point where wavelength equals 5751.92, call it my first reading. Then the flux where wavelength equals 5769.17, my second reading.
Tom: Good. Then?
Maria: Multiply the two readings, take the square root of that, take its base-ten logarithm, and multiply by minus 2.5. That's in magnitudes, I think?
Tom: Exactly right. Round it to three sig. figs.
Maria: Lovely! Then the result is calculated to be -4.71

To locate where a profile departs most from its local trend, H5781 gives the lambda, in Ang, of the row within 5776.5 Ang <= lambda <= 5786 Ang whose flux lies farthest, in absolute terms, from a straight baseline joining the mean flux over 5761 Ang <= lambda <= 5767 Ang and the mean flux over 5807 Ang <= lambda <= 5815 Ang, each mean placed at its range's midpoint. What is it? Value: 5785.13 Ang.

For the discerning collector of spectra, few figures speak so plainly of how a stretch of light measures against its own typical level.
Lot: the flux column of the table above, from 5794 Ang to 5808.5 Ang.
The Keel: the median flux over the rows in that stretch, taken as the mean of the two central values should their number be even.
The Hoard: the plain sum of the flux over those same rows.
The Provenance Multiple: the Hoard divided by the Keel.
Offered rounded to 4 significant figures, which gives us 10.86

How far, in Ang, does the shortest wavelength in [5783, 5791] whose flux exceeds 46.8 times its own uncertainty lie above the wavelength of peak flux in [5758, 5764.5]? 27.9 Ang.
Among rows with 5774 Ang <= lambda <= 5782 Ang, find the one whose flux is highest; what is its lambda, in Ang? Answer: 5777.14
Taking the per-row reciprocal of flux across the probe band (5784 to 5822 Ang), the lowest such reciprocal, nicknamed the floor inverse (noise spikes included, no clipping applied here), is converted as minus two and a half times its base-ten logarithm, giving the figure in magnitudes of 4.76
